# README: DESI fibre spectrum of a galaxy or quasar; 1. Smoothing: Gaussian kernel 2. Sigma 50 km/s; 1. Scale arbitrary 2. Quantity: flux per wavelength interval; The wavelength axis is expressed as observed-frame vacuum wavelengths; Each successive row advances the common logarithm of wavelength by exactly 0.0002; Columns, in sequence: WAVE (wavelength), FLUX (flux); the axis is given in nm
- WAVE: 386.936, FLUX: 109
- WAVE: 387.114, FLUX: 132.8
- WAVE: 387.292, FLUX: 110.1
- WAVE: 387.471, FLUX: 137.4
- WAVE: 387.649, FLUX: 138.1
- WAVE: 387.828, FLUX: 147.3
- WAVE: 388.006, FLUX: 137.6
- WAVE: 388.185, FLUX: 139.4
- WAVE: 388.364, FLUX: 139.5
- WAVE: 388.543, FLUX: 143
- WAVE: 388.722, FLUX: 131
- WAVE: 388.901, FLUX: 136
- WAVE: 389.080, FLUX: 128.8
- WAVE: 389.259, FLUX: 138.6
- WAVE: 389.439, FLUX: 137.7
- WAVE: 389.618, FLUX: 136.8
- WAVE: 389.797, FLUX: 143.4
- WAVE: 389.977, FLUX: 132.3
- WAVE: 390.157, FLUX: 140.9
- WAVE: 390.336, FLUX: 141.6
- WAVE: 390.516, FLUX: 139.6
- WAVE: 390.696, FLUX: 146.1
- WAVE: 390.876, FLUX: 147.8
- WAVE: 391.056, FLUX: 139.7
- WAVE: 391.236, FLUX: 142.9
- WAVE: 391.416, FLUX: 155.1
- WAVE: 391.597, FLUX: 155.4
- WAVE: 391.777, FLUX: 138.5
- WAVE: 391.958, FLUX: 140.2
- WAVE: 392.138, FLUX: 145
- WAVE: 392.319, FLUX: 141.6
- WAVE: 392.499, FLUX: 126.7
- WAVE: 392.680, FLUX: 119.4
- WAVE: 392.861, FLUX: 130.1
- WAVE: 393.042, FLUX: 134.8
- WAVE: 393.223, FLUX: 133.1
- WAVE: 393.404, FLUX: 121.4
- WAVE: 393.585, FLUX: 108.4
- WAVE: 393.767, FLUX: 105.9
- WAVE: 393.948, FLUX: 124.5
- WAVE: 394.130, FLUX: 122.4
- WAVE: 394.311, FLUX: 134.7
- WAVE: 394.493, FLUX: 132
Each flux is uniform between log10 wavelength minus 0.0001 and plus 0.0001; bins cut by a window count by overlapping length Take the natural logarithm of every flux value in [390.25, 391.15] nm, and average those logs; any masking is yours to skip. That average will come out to 4.96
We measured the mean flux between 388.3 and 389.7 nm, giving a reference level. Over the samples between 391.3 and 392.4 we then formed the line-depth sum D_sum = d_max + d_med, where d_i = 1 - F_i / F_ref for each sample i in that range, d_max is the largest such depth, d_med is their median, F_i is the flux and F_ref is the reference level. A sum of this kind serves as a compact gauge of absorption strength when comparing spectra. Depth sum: -0.07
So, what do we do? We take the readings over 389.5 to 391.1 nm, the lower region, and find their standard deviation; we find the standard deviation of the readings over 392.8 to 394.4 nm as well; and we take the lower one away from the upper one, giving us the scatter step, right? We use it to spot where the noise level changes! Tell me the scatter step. 6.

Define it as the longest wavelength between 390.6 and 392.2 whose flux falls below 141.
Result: 391.958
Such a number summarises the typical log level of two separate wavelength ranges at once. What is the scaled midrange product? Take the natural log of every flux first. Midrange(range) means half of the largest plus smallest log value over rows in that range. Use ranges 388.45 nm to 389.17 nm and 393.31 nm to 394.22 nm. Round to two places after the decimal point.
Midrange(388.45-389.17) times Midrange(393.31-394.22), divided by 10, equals 2.33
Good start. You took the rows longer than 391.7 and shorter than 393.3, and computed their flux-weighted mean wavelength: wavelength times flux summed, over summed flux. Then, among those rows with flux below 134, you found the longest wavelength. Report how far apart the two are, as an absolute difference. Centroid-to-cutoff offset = 0.74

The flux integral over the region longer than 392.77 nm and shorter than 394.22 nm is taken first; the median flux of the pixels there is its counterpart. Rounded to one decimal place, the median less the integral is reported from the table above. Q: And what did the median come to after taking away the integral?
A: -54.2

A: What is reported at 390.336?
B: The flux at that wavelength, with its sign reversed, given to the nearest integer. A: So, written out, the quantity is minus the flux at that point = -142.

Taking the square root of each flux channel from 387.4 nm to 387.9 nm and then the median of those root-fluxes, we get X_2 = 11.8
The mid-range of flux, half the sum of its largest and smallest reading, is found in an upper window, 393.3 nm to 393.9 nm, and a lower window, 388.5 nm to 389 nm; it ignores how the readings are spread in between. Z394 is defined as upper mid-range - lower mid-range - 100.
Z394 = -123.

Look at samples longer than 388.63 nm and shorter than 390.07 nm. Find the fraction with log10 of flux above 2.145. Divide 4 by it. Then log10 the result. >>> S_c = 1.51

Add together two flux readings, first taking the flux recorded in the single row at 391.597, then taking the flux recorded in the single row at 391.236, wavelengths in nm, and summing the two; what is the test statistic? 298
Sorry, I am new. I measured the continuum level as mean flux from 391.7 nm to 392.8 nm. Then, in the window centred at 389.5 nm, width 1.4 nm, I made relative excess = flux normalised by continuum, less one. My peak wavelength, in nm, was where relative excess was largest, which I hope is 389.797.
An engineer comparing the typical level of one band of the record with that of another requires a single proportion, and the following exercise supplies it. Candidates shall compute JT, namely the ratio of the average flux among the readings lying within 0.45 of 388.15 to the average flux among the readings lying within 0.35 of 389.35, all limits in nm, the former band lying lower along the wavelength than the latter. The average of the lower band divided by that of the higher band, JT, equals 1.04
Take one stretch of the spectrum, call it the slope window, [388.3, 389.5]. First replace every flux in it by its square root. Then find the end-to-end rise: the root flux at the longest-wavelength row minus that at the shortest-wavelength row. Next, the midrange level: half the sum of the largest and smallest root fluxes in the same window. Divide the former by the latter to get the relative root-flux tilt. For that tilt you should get -0.01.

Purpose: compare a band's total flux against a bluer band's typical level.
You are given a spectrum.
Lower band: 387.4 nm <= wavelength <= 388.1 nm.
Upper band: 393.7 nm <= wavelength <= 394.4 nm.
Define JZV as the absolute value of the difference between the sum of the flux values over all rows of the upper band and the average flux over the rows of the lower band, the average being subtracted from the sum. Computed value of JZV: 347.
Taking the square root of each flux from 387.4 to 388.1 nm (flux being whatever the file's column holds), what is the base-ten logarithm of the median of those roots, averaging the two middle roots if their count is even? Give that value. 1.07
